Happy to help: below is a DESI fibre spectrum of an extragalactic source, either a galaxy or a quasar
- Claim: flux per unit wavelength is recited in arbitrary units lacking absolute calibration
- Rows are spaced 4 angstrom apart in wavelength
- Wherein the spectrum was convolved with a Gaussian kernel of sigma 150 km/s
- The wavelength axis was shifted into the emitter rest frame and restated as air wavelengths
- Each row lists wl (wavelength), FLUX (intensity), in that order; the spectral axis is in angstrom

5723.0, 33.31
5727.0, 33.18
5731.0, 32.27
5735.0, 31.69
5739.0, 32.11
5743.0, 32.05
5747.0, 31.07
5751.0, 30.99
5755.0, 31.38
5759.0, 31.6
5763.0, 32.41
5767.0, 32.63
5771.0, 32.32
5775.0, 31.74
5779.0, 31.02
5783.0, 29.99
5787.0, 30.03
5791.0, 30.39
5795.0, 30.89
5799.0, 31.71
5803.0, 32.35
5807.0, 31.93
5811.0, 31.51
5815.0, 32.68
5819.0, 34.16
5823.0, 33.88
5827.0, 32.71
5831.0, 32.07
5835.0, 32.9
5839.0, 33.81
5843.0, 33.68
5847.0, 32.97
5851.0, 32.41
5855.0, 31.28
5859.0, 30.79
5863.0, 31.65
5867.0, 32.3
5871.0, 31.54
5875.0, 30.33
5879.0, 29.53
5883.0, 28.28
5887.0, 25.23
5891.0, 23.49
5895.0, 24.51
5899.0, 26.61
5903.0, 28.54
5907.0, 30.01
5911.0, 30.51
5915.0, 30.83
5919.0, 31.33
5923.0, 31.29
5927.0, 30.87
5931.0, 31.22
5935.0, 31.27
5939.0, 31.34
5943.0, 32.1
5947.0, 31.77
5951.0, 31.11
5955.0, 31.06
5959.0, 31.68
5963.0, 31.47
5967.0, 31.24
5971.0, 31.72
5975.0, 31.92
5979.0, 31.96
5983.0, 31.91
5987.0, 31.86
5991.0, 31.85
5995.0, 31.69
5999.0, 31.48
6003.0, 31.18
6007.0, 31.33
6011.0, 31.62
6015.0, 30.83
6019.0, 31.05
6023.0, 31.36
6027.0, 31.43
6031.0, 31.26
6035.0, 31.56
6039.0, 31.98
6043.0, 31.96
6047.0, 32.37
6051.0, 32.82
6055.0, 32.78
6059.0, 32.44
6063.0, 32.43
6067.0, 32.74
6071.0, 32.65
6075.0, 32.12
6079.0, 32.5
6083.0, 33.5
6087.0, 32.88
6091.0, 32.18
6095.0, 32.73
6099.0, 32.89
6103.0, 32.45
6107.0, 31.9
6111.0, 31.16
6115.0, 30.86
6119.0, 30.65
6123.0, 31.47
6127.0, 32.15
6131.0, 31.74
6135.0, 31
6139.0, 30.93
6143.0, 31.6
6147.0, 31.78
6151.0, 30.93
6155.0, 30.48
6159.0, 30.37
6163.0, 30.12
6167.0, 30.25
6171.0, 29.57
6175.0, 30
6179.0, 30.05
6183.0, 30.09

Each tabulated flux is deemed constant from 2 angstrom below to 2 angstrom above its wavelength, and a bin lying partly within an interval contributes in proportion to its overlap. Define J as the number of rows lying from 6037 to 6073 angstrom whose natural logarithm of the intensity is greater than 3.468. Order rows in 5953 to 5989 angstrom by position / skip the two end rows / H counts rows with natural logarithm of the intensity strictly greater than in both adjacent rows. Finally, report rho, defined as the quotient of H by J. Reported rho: 0.29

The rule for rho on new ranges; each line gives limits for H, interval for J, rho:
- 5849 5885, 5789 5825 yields 0.25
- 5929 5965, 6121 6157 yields 2.00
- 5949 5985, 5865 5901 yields 2.00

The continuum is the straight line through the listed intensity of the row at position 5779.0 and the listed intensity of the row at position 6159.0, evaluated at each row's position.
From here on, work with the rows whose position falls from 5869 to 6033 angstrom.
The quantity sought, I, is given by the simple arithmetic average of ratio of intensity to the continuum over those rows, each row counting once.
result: 0.99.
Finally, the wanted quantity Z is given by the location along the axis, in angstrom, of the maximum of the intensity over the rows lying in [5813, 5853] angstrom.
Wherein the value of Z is 5819.0 angstrom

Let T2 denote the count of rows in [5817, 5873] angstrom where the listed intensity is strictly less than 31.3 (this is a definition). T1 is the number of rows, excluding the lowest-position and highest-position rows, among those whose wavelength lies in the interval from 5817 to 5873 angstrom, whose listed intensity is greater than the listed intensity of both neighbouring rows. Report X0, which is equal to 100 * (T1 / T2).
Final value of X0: 100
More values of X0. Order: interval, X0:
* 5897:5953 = 20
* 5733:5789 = 40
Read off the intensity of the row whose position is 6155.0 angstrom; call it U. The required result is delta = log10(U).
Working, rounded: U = 30.48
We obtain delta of 1.48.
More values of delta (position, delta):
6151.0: 1.49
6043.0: 1.50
